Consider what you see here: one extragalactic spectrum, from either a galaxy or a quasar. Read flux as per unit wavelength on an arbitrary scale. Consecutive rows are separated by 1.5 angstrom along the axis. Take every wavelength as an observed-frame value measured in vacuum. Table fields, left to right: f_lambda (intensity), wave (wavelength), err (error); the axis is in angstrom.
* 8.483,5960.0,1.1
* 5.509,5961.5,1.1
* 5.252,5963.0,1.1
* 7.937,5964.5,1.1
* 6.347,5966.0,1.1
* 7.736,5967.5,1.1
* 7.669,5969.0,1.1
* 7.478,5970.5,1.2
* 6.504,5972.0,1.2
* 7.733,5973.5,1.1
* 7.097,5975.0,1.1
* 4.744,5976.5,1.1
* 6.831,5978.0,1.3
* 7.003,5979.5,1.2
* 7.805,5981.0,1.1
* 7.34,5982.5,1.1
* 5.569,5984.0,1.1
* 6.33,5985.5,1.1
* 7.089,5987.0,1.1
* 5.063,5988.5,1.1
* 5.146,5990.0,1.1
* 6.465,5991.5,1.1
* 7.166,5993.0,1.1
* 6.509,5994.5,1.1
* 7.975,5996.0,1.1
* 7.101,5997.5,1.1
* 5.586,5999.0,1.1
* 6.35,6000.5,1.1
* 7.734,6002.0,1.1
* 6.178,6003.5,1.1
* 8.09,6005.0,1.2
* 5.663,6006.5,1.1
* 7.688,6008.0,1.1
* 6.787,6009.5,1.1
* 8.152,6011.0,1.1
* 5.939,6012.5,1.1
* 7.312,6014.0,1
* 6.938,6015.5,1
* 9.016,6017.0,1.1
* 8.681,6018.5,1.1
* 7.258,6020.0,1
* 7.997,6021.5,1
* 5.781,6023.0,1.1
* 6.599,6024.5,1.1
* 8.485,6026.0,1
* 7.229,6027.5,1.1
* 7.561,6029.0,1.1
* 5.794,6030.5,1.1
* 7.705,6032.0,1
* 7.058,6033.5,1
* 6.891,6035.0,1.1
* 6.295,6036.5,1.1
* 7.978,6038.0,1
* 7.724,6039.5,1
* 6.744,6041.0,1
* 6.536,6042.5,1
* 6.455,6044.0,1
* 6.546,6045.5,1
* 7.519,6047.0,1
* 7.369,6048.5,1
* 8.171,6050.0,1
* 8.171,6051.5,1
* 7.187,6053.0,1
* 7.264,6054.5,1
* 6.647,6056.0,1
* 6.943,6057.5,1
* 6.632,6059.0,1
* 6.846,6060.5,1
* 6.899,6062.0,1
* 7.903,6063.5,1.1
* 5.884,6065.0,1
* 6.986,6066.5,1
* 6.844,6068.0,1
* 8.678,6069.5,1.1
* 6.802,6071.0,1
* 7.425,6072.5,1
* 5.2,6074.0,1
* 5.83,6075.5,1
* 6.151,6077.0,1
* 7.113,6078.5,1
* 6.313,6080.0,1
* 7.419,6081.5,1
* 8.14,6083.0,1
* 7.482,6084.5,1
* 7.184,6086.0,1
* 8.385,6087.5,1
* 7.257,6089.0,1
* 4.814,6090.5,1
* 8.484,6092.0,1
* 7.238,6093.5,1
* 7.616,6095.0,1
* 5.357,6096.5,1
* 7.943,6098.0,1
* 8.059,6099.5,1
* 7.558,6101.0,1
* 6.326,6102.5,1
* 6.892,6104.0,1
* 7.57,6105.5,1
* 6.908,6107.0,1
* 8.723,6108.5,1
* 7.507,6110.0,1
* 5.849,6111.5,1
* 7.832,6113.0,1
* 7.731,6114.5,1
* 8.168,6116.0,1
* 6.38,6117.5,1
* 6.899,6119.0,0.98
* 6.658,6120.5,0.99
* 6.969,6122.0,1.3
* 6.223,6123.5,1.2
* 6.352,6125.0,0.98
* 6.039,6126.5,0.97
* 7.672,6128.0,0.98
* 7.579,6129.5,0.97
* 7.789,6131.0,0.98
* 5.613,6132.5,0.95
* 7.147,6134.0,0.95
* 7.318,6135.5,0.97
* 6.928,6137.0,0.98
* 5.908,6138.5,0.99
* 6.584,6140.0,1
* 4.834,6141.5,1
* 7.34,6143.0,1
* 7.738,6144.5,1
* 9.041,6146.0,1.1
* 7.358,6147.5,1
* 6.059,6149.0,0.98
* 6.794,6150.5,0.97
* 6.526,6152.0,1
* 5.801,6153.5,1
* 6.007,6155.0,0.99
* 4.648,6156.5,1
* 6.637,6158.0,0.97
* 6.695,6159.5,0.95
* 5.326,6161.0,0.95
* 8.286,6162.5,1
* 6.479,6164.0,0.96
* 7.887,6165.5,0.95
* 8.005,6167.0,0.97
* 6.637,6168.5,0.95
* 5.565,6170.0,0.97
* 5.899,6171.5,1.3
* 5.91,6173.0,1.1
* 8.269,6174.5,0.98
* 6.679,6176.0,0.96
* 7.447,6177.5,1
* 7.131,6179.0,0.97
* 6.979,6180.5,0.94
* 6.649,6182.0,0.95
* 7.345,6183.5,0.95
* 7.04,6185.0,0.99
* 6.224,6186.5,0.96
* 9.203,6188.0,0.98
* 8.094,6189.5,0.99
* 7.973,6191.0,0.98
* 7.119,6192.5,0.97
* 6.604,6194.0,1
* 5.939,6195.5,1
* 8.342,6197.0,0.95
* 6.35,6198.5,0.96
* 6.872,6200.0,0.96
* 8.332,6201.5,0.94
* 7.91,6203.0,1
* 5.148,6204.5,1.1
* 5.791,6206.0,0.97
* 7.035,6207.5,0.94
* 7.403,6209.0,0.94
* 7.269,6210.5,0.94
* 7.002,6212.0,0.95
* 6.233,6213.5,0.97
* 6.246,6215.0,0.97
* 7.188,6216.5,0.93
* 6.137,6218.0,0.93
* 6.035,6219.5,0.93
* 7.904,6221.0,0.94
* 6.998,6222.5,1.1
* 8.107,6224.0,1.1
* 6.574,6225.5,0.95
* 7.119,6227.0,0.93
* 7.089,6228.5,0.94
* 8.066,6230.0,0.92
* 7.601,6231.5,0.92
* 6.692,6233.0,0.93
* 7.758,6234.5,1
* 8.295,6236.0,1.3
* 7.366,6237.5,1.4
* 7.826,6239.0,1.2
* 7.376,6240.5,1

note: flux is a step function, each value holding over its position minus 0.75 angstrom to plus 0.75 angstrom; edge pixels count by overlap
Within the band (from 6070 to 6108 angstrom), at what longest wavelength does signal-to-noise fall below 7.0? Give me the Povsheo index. 6107.0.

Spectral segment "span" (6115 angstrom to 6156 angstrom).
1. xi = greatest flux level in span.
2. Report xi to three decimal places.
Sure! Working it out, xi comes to 9.041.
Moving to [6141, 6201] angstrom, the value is 9.203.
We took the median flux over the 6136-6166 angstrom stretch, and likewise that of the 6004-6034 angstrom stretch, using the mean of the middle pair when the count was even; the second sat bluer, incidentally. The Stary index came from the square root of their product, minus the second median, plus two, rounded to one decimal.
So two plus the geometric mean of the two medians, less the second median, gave 1.7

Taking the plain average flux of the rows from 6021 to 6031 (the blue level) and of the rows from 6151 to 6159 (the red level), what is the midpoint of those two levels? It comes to 6.5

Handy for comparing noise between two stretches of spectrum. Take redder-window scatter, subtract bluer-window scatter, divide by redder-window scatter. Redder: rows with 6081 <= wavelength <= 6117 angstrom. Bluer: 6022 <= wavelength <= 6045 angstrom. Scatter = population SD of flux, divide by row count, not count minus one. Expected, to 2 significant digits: 0.19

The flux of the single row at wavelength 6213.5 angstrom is 6.233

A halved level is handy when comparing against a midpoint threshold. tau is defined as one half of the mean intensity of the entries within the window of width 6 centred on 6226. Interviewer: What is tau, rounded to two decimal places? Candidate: 3.61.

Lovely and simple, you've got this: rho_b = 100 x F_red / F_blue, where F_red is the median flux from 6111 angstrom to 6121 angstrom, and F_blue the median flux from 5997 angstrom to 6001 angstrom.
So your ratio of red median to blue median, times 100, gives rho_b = 109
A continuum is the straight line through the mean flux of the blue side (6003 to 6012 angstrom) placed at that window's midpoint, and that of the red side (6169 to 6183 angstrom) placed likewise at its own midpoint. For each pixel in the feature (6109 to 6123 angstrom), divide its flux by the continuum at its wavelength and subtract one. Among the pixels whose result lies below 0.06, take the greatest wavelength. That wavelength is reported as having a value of 6122.0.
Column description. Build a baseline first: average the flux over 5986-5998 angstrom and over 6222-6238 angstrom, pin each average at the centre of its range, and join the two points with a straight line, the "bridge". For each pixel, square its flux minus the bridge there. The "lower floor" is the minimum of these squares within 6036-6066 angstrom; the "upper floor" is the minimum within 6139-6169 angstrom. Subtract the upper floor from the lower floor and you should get -0.053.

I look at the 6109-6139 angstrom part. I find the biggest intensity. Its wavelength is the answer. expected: 6116.0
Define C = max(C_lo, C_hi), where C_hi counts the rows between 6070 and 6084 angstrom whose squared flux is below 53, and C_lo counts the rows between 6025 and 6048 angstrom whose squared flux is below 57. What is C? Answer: 10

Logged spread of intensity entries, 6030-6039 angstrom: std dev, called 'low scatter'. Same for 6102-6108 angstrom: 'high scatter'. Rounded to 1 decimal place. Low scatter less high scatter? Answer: 0.3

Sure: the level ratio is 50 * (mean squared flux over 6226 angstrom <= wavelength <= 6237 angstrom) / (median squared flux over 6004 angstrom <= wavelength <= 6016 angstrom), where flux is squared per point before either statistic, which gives 56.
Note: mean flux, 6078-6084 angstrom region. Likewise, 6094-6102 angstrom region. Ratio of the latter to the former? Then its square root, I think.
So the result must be 1.00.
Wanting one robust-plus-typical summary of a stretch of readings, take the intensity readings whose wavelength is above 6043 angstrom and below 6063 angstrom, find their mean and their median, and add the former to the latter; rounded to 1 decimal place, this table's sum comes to 14.1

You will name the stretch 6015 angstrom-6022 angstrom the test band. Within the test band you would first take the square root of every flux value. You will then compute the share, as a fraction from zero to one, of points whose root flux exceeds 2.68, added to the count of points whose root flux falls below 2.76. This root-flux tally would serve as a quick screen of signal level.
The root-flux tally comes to 2.8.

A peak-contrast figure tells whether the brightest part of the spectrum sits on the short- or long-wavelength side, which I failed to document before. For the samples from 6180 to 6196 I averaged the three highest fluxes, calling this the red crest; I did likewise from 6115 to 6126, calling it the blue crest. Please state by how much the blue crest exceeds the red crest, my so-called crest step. -1.1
